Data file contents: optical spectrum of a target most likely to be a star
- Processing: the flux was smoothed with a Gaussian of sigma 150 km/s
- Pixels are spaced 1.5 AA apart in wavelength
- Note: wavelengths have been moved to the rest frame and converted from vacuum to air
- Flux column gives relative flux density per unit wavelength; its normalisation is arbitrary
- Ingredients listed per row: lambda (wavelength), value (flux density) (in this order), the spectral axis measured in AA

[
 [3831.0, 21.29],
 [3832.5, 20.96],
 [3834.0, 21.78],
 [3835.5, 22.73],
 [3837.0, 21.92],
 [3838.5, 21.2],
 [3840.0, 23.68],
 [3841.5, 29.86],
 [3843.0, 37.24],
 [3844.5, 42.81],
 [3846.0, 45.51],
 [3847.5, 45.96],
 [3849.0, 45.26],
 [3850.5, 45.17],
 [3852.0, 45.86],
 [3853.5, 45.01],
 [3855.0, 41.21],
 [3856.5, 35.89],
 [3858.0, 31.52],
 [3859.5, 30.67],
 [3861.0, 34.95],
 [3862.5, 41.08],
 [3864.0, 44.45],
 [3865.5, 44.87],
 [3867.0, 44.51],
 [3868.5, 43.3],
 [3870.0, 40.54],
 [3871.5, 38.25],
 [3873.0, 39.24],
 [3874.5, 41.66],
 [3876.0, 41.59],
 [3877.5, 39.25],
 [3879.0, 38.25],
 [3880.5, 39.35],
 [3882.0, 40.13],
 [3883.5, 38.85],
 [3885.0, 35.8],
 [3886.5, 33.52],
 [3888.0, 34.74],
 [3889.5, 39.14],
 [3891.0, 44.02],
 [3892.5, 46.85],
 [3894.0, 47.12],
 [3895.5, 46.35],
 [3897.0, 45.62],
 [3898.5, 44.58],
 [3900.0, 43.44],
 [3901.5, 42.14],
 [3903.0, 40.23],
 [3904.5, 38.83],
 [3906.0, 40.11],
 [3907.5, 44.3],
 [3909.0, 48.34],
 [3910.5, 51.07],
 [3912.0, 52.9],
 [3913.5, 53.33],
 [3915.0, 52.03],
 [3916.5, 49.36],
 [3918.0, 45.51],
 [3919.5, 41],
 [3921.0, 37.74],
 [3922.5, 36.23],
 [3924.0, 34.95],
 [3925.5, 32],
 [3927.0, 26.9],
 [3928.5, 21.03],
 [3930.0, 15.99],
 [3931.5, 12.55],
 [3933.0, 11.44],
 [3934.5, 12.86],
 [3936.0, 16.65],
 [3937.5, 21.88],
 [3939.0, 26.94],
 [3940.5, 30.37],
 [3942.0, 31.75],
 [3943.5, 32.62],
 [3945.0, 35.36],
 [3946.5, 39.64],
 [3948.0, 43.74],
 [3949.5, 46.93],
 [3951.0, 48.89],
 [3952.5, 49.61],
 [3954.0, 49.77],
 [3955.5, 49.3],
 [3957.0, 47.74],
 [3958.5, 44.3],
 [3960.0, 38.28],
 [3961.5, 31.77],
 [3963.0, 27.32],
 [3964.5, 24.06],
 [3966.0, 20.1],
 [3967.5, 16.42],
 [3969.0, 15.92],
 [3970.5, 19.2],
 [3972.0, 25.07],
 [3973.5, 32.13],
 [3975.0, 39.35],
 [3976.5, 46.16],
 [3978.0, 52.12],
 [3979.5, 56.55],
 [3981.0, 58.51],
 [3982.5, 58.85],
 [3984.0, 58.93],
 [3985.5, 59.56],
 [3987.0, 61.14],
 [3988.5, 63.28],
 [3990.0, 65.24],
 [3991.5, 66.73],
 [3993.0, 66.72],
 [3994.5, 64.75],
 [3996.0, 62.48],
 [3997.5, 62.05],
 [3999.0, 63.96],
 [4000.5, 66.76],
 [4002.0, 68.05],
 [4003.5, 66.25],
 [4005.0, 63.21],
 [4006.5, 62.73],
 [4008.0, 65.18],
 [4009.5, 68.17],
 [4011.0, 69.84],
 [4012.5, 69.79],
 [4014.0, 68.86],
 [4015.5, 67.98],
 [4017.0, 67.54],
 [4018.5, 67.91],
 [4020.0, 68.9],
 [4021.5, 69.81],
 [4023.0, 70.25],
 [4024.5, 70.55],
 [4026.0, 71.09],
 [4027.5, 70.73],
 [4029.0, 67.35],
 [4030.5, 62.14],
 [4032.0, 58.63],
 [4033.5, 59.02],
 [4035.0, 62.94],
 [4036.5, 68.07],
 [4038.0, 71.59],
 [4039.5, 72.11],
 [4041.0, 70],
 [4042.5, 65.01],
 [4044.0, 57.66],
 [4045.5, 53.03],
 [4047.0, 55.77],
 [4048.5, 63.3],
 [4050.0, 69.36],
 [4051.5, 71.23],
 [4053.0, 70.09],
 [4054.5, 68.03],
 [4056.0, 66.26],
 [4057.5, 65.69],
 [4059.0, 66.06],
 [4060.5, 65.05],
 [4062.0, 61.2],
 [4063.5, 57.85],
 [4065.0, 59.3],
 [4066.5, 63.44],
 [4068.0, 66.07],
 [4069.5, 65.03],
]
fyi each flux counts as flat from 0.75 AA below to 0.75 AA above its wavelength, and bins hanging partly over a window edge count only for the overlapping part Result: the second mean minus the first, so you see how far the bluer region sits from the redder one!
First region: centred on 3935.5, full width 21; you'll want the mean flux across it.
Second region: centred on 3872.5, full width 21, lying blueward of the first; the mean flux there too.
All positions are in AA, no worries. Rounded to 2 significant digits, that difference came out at 18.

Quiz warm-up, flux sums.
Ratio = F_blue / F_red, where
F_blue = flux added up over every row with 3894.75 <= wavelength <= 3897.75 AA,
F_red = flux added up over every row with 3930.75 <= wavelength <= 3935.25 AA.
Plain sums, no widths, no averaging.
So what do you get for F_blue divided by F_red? 2.5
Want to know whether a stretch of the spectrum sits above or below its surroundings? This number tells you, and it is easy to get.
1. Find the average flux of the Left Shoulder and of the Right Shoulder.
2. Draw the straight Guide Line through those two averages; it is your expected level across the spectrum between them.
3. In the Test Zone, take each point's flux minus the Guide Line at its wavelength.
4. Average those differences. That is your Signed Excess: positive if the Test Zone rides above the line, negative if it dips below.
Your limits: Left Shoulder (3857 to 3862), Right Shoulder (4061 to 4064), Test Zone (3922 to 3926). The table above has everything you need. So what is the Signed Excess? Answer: -7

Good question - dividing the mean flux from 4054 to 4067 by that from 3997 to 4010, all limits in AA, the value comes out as 0.98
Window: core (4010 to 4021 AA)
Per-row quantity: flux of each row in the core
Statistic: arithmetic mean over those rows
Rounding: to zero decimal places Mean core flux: 69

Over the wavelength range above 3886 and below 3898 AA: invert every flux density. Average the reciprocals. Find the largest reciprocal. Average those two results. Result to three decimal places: 0.027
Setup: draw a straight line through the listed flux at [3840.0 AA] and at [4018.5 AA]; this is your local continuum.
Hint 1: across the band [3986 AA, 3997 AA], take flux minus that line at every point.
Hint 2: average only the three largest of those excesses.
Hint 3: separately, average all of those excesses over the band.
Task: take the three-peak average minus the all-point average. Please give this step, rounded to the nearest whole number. 2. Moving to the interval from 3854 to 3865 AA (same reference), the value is 5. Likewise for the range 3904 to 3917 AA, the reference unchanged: 4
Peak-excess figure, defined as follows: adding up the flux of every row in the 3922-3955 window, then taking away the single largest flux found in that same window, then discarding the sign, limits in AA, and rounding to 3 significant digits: 628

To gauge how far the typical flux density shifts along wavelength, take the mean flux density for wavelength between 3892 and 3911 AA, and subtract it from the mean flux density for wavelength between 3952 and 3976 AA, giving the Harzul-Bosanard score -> -11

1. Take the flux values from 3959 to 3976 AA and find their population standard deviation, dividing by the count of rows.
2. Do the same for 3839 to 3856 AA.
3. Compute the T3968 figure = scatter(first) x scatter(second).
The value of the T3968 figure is 56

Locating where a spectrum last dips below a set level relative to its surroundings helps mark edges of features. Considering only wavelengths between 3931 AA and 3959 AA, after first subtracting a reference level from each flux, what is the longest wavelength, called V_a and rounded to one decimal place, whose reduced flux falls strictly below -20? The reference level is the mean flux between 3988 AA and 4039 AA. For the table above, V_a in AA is 3958.5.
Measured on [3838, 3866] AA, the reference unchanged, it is 3865.5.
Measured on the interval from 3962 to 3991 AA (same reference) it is 3976.5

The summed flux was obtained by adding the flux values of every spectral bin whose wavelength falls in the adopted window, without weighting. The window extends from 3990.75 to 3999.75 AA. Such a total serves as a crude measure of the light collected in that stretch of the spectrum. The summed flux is 387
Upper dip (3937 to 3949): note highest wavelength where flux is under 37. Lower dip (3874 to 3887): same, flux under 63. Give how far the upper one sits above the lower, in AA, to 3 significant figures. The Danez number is 58.5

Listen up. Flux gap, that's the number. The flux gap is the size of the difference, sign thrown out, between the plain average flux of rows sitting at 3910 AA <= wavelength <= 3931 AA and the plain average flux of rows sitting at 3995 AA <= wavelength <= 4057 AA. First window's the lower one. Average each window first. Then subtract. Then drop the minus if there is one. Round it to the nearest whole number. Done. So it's 27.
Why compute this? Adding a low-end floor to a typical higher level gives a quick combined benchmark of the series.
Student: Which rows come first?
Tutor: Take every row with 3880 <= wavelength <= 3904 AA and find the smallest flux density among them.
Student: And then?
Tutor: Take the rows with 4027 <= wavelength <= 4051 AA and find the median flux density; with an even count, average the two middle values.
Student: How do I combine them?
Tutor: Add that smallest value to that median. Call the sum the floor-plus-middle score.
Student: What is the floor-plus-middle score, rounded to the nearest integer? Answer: 98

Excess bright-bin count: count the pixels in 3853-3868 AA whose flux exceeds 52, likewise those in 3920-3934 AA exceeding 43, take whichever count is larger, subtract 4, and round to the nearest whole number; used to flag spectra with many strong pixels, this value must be -4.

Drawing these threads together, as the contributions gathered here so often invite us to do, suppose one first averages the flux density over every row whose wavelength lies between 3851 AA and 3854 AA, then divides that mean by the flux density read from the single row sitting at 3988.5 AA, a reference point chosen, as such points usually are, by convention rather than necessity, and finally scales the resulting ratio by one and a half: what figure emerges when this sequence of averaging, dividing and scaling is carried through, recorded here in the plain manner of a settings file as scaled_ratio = 1.08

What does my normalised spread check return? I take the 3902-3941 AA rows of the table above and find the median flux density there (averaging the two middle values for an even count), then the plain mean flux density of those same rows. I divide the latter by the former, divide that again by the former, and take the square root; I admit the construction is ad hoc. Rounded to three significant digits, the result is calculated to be 0.159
